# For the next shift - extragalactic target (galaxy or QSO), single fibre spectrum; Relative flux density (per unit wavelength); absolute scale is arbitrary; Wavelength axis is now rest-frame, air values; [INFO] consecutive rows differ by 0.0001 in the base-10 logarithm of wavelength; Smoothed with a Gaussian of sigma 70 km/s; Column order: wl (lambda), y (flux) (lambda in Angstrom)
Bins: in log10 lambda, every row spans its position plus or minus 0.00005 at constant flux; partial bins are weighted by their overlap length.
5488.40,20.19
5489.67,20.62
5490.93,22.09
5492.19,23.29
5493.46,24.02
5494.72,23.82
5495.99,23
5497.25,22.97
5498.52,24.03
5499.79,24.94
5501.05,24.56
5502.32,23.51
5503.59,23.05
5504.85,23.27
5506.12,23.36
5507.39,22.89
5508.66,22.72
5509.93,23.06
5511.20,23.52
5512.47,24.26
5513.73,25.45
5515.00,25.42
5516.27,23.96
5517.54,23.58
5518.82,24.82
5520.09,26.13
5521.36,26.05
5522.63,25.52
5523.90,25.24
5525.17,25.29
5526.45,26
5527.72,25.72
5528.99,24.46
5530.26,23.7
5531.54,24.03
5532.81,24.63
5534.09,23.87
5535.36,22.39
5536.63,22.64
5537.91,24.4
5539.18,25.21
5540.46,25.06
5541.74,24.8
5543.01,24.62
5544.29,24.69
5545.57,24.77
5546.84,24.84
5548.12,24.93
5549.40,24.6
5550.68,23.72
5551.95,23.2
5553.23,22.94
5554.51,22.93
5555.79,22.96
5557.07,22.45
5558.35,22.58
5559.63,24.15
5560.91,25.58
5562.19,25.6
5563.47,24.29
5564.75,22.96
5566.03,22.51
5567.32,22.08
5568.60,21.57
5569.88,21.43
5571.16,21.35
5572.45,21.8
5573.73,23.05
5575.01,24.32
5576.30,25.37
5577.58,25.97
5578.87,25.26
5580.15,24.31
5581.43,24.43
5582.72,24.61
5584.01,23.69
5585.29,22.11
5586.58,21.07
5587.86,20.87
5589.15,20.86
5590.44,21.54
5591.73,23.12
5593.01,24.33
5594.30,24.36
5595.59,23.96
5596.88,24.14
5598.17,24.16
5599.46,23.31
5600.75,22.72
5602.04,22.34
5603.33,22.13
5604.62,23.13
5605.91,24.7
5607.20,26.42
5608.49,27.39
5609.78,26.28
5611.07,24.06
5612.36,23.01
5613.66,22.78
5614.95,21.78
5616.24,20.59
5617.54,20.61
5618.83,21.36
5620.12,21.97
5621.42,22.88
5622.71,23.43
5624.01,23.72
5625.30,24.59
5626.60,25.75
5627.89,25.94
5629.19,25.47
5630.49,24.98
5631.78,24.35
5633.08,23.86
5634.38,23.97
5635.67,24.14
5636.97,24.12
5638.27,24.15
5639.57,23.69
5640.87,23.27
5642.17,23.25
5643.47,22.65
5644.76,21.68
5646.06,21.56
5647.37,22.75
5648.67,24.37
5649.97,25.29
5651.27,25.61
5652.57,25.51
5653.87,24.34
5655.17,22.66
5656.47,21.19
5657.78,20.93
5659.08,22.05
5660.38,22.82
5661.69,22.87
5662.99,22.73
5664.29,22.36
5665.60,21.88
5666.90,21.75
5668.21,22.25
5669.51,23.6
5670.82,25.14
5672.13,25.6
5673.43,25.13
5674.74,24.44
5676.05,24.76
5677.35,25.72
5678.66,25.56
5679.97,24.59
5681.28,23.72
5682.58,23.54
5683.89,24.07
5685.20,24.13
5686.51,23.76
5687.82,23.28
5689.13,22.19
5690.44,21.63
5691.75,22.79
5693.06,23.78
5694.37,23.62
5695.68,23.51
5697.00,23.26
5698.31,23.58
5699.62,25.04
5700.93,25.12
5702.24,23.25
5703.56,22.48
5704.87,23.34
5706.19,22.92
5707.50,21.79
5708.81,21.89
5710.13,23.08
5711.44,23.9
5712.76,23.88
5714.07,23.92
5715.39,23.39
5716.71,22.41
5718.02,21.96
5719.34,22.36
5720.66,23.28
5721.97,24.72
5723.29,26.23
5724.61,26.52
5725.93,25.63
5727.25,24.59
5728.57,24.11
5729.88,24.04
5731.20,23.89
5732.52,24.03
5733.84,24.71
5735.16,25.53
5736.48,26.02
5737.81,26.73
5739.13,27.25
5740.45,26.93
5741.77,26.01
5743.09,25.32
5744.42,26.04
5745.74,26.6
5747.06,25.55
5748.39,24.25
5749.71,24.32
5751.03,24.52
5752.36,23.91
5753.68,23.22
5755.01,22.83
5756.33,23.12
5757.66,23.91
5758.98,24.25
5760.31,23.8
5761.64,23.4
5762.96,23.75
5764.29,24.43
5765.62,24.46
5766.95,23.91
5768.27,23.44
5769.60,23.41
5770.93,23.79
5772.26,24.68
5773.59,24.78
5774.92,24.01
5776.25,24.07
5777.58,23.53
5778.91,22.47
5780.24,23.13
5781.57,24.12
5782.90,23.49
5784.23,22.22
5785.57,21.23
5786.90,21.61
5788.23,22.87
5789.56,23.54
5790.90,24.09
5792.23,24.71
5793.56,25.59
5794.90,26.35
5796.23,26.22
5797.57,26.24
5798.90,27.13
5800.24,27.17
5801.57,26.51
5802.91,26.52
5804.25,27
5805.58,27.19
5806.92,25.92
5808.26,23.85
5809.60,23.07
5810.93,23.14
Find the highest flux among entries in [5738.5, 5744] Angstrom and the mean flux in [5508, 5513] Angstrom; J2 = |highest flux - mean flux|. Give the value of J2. 3.9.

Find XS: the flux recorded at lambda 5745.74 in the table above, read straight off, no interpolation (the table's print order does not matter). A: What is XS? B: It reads 26.6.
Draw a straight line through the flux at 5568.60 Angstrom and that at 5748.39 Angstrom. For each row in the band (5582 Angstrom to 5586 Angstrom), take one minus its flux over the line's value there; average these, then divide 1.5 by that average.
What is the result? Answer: -20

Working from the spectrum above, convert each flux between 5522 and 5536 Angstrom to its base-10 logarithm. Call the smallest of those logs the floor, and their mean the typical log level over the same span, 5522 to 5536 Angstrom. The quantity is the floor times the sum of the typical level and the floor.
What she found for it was 3.70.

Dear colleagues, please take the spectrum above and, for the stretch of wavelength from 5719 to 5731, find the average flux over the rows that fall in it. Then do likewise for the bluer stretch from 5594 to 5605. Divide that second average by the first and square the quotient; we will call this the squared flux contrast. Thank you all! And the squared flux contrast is 0.90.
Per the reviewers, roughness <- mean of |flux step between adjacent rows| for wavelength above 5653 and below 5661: 1.1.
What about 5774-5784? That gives 0.7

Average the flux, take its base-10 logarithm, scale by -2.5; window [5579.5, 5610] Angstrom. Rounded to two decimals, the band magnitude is -3.43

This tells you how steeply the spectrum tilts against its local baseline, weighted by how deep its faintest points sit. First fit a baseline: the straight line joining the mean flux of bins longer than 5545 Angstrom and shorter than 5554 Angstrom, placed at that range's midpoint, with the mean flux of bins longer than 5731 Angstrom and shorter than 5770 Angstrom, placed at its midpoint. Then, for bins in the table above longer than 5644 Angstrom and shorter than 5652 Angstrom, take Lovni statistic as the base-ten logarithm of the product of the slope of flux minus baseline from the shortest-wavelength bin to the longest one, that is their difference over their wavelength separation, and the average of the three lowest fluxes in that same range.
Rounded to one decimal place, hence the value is 1.1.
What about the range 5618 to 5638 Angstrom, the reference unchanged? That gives 0.5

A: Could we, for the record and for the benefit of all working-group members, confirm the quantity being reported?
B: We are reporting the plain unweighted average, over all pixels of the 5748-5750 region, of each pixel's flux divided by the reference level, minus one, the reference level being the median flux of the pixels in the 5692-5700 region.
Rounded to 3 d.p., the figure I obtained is 0.029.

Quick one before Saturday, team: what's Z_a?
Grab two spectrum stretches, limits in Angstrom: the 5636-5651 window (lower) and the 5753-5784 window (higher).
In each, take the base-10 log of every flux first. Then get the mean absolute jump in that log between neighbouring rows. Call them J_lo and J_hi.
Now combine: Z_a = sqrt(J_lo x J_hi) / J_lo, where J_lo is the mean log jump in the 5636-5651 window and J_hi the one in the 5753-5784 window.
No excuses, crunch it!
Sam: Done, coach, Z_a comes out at 0.87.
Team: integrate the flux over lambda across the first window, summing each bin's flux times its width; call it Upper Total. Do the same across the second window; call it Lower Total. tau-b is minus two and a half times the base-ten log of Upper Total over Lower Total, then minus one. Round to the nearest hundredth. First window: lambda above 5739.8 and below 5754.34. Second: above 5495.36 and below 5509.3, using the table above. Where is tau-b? -1.12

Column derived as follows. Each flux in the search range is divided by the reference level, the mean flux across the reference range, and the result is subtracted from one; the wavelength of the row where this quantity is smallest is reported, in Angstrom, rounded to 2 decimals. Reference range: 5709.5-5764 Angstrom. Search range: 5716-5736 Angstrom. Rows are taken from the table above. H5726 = 5724.61 Angstrom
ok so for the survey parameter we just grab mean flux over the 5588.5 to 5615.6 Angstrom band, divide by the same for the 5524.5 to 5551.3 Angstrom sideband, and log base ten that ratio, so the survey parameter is -0.015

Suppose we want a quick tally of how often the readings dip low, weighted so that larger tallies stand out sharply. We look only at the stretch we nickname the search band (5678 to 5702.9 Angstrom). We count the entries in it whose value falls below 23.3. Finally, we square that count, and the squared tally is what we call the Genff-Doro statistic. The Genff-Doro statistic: 36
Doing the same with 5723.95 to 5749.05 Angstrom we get 0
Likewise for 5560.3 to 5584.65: 64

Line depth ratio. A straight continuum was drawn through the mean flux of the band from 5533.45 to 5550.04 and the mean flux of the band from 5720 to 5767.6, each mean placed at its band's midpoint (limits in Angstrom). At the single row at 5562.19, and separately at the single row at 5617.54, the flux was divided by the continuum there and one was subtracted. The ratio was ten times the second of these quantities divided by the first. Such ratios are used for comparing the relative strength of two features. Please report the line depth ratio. -33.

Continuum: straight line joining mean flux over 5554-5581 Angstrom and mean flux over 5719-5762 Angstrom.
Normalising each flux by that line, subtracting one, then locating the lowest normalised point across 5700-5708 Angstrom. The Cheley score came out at 5707.50 Angstrom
